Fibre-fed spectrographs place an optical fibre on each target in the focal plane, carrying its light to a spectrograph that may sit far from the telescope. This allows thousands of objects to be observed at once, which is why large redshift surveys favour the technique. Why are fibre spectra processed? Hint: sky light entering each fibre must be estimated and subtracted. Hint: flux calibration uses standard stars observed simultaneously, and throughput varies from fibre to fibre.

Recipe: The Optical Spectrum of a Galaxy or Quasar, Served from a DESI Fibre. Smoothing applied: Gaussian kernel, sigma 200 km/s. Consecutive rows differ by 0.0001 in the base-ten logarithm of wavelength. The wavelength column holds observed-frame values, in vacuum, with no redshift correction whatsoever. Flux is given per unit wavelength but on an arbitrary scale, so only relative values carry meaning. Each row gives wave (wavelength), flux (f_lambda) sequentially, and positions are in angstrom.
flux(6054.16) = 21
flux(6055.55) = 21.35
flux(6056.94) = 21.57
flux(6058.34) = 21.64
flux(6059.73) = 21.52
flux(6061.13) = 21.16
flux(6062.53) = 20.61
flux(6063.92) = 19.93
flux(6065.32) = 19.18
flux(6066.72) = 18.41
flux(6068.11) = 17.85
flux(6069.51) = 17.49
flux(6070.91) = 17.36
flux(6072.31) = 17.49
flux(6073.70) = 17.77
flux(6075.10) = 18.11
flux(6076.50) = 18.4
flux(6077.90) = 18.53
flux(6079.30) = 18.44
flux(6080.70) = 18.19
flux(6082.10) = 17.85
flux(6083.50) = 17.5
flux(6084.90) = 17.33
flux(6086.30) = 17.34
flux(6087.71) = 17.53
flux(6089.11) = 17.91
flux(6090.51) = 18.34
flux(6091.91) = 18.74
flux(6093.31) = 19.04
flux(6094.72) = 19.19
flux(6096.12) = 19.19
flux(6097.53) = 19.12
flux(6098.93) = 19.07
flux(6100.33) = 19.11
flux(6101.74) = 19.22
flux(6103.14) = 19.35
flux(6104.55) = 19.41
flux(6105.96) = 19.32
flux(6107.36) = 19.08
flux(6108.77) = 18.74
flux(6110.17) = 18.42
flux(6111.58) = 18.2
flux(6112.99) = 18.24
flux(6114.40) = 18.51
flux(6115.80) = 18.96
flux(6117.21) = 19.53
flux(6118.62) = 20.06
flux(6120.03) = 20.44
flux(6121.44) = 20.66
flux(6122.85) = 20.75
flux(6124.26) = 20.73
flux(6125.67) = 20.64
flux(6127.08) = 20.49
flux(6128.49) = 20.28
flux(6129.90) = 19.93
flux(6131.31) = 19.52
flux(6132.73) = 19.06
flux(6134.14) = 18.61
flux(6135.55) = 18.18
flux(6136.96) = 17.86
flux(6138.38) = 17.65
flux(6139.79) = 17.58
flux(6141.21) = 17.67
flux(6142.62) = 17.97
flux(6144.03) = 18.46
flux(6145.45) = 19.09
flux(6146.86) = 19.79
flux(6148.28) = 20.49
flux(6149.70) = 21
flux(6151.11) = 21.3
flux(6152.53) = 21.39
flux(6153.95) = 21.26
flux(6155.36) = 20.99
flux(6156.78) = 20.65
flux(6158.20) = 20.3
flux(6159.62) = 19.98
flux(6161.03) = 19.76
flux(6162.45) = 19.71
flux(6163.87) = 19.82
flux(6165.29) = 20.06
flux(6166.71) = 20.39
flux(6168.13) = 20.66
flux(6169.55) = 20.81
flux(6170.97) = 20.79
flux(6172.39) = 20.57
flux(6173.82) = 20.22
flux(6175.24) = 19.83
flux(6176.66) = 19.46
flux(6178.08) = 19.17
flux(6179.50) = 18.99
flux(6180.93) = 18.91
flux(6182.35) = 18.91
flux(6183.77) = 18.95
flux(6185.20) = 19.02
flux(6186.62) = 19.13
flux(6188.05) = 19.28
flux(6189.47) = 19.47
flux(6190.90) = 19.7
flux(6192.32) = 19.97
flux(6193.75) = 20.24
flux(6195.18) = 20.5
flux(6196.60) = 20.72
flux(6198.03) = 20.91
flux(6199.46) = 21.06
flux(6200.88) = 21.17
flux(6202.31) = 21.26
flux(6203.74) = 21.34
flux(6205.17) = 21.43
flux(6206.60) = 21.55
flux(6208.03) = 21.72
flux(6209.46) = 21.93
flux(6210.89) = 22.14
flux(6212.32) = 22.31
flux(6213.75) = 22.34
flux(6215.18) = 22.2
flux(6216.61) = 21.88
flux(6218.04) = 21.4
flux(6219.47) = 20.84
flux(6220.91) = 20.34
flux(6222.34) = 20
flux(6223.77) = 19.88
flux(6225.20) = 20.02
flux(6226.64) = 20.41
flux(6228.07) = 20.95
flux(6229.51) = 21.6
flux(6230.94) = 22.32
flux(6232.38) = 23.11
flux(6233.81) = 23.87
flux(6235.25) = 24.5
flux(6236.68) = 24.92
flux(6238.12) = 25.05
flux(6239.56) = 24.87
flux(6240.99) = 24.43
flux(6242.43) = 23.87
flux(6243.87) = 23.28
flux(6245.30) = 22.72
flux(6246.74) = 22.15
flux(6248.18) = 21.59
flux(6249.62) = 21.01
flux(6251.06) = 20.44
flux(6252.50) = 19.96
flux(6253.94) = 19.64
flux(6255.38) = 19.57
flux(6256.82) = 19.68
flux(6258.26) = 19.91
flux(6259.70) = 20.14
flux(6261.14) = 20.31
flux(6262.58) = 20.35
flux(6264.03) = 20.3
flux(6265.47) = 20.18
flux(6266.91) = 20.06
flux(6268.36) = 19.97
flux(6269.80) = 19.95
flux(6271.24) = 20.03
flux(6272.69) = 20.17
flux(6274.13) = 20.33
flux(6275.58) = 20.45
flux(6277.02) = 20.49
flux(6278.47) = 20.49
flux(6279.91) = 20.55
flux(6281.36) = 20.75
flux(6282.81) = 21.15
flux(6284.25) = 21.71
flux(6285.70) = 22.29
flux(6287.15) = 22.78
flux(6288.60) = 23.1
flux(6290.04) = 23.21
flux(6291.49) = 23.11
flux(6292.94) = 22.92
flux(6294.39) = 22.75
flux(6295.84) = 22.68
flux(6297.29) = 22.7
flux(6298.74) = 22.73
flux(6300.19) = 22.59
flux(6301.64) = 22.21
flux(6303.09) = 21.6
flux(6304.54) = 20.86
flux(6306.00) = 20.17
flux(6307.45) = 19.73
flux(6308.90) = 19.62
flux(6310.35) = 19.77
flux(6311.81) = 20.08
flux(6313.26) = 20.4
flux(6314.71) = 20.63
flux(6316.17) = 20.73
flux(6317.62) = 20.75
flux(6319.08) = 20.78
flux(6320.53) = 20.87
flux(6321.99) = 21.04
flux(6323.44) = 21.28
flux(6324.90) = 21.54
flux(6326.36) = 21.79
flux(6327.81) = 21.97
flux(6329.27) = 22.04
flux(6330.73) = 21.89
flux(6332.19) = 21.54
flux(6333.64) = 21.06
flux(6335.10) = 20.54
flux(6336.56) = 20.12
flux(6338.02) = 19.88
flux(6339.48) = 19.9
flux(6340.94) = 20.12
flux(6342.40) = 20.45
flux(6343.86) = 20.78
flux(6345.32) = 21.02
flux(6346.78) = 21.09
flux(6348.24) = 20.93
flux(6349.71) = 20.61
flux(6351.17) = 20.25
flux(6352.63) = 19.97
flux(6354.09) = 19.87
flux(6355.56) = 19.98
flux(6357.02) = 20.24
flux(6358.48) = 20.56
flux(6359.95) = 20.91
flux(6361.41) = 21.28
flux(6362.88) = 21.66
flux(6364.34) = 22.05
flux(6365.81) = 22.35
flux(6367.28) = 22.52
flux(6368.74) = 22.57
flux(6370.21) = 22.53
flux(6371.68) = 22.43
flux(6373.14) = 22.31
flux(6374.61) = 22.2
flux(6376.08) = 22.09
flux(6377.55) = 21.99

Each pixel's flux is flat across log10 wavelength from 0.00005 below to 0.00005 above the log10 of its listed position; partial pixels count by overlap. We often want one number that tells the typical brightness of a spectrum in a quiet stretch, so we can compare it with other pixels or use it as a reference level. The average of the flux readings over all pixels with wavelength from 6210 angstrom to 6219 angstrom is 22.0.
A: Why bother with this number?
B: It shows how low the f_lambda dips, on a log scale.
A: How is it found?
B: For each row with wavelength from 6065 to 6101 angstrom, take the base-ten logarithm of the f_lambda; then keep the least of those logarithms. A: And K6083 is 1.239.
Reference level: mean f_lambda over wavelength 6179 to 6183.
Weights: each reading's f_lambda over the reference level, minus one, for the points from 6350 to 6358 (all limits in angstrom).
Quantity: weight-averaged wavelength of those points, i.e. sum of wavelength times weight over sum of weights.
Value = 6354.1 angstrom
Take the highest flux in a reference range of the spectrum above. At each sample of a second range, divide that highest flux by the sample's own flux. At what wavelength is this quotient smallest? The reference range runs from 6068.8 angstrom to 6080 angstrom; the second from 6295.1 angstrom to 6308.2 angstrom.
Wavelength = 6298.74 angstrom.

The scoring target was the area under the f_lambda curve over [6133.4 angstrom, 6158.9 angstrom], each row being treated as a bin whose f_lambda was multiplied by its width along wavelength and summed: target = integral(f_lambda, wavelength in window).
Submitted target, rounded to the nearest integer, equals 496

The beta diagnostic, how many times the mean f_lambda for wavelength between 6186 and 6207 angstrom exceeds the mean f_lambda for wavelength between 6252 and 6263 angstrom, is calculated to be 1.03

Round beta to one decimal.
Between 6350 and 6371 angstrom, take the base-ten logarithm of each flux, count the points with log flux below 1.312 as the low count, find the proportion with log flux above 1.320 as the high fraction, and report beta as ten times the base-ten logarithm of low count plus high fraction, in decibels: 7.5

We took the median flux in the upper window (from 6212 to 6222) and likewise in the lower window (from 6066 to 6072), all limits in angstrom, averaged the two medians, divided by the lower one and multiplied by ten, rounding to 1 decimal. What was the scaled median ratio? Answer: 11.2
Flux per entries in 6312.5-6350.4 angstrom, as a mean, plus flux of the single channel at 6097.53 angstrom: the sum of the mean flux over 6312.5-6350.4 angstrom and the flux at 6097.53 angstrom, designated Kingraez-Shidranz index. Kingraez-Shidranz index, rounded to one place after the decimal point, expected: 40.0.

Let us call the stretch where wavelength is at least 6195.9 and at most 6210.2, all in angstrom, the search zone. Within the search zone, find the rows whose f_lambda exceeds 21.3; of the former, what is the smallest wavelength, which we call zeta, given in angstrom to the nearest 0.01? 6203.74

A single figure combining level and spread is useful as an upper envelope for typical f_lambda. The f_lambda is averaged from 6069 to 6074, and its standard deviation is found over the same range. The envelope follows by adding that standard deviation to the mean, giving 18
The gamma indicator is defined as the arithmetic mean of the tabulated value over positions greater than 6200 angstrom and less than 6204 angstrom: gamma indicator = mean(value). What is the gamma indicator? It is 21.3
